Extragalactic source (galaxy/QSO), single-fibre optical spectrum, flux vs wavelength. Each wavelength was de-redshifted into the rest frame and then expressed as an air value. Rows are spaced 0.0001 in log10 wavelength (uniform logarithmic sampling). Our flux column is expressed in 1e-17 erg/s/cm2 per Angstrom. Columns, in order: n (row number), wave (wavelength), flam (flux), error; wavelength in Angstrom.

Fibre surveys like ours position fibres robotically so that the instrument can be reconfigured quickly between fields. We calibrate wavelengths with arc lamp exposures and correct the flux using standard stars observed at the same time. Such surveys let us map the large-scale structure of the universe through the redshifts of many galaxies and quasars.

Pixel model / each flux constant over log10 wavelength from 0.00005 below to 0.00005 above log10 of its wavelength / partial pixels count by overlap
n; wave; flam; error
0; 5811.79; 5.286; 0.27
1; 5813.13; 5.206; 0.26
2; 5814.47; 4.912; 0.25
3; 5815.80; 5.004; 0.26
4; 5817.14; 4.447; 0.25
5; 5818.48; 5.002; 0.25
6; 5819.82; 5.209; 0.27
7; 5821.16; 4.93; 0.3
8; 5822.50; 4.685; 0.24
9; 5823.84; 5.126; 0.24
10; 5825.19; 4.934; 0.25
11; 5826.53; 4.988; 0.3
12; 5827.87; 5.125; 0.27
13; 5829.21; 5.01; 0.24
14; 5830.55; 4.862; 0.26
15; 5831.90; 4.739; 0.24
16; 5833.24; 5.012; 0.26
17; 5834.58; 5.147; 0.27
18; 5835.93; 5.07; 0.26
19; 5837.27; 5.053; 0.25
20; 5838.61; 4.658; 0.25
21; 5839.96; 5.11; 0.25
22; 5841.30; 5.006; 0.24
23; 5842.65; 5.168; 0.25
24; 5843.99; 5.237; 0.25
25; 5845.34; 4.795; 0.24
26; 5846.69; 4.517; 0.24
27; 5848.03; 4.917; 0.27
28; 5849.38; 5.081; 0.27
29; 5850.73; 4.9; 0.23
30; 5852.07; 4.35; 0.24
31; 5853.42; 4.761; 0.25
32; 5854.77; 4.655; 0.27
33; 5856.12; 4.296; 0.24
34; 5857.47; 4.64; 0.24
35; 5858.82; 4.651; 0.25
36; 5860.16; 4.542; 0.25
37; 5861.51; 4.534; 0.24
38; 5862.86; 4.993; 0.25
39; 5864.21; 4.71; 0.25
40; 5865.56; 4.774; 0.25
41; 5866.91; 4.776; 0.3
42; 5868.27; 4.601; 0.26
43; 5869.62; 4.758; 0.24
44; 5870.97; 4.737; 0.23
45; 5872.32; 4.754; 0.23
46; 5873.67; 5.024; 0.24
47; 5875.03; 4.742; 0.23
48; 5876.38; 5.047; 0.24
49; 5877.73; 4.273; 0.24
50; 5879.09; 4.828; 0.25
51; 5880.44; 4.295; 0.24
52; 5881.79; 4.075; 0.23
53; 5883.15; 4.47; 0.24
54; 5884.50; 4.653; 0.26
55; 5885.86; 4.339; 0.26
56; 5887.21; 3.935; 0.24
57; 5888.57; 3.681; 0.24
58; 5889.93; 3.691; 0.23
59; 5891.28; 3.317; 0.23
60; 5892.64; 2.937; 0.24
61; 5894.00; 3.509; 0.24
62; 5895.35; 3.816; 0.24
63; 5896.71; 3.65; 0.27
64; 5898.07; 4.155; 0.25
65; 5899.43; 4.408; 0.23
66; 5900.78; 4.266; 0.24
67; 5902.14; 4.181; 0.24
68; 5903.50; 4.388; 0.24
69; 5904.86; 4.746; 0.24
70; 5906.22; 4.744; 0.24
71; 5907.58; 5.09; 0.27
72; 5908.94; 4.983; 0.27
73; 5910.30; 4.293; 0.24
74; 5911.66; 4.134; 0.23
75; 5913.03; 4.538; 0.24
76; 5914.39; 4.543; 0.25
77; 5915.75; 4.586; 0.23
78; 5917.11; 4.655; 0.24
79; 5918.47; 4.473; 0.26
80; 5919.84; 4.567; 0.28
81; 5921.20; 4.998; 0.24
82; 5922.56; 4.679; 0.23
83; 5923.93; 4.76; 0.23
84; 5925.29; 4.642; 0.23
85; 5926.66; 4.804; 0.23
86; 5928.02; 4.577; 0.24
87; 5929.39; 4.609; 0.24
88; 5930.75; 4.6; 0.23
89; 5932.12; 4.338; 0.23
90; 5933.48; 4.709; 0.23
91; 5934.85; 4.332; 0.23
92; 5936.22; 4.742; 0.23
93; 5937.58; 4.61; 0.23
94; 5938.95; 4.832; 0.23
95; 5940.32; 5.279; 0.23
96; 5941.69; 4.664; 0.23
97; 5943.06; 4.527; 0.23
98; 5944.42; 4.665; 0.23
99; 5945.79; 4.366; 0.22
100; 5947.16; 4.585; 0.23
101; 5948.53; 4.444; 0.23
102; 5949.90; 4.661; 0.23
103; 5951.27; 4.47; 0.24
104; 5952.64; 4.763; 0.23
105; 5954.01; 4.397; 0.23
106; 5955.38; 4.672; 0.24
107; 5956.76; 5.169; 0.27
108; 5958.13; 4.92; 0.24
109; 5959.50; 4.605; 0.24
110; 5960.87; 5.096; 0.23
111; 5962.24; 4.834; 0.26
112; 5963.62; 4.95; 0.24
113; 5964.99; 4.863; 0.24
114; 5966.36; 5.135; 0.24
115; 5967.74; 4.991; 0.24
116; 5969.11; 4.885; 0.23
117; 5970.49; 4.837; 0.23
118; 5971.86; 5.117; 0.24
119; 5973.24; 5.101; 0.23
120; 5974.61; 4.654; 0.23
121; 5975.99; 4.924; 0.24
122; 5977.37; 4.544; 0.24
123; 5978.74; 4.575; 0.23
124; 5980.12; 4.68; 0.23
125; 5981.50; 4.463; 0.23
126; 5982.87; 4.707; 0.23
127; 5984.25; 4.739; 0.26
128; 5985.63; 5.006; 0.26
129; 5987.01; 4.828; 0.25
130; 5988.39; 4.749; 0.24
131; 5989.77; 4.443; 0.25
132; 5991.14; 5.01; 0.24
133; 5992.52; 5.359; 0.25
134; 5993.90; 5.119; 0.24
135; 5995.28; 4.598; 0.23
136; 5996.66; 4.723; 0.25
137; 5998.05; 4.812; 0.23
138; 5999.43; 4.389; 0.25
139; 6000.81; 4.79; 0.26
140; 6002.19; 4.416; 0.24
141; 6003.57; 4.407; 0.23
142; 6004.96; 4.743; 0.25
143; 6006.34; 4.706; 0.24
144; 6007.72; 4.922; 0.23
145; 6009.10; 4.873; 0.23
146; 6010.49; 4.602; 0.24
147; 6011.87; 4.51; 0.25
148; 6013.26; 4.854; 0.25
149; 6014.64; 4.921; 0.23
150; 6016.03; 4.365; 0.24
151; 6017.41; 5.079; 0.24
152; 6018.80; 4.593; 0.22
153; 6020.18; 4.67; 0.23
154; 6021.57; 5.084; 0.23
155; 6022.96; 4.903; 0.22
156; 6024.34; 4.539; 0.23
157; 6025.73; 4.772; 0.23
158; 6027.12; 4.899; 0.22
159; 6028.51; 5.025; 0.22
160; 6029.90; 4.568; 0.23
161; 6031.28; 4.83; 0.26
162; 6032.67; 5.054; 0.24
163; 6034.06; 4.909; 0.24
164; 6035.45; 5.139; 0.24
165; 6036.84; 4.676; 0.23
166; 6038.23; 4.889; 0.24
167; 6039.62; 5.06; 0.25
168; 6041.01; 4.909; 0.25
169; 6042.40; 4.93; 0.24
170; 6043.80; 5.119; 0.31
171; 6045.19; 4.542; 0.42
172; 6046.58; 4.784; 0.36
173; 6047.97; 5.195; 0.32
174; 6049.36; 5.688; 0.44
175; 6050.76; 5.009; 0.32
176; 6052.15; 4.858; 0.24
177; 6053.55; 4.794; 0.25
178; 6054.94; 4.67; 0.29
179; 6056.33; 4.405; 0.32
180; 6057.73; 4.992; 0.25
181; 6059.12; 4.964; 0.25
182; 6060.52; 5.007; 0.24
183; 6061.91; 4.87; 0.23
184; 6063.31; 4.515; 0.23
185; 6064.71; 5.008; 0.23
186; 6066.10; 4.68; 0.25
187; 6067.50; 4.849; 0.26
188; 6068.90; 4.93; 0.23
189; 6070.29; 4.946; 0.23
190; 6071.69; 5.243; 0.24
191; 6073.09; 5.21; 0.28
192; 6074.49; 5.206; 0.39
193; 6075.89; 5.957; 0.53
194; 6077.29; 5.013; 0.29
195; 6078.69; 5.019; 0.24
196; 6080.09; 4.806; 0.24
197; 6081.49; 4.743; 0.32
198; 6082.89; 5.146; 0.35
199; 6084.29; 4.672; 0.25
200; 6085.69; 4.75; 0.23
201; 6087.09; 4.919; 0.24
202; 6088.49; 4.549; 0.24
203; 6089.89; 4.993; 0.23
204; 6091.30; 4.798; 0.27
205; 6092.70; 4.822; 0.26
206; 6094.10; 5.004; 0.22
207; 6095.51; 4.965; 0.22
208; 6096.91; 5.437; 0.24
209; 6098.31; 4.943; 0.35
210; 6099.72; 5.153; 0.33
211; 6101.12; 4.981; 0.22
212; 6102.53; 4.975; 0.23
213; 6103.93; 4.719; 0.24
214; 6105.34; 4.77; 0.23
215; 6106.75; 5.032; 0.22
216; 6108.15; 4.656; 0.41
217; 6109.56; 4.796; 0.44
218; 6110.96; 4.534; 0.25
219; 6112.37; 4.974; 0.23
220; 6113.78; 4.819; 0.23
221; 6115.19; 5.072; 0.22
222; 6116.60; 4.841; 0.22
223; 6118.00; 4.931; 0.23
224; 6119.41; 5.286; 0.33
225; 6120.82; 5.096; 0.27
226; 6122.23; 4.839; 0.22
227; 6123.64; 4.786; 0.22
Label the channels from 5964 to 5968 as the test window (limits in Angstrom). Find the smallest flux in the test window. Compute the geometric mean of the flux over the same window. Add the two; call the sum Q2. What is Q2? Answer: 9.9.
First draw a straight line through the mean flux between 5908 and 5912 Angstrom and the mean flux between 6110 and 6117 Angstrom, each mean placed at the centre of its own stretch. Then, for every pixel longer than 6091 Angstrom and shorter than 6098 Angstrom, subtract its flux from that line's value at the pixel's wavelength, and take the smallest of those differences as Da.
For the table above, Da -0.62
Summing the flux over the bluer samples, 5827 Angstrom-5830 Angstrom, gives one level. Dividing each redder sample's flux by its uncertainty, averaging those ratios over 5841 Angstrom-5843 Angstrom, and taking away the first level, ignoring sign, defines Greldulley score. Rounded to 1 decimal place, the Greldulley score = 10.6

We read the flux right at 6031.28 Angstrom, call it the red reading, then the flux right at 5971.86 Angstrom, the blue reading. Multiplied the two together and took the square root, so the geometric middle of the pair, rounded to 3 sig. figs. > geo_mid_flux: 4.97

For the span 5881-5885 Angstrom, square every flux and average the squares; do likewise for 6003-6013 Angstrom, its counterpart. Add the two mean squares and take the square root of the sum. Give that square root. 6.4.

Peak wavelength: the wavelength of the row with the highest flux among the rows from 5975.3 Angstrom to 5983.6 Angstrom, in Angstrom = 5975.99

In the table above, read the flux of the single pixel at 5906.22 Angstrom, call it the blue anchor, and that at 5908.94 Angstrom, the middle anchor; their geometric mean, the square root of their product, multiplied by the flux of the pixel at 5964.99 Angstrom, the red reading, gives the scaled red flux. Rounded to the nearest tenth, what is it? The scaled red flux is 23.6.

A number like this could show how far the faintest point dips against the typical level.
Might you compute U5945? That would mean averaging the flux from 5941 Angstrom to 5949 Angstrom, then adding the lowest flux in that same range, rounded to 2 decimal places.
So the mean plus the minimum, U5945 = 8.91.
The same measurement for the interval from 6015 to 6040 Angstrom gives 9.20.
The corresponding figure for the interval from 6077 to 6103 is 9.48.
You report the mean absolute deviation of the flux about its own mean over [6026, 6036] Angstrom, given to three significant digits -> 0.133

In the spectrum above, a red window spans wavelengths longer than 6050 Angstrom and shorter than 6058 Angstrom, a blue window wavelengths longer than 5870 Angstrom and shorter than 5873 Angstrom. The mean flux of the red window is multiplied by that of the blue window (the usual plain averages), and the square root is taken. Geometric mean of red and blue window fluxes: 4.77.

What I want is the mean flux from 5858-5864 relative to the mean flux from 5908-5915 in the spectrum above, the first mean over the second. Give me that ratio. 1.04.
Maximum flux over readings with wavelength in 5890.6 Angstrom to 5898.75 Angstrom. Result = 4.155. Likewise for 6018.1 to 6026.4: 5.084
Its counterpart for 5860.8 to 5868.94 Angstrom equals 4.993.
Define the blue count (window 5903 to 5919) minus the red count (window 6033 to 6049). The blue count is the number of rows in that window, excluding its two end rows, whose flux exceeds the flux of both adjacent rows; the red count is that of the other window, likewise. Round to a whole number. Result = 0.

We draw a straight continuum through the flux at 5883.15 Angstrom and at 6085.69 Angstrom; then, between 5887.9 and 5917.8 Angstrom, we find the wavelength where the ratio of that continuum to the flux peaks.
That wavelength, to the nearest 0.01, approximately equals 5892.64 Angstrom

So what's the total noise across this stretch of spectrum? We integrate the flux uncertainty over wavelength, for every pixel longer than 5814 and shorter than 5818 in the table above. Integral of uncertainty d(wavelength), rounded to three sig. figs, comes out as 1.02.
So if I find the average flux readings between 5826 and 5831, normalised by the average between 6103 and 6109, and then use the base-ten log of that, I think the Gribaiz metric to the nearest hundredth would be 0.02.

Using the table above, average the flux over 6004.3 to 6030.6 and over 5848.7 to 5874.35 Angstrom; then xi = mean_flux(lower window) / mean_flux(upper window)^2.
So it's 0.207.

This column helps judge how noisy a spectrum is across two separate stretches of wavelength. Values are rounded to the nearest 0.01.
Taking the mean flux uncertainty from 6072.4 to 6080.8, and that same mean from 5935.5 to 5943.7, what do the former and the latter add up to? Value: 0.56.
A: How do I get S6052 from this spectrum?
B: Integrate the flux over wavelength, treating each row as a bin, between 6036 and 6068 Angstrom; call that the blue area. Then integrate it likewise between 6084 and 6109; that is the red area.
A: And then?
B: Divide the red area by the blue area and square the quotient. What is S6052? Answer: 0.6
